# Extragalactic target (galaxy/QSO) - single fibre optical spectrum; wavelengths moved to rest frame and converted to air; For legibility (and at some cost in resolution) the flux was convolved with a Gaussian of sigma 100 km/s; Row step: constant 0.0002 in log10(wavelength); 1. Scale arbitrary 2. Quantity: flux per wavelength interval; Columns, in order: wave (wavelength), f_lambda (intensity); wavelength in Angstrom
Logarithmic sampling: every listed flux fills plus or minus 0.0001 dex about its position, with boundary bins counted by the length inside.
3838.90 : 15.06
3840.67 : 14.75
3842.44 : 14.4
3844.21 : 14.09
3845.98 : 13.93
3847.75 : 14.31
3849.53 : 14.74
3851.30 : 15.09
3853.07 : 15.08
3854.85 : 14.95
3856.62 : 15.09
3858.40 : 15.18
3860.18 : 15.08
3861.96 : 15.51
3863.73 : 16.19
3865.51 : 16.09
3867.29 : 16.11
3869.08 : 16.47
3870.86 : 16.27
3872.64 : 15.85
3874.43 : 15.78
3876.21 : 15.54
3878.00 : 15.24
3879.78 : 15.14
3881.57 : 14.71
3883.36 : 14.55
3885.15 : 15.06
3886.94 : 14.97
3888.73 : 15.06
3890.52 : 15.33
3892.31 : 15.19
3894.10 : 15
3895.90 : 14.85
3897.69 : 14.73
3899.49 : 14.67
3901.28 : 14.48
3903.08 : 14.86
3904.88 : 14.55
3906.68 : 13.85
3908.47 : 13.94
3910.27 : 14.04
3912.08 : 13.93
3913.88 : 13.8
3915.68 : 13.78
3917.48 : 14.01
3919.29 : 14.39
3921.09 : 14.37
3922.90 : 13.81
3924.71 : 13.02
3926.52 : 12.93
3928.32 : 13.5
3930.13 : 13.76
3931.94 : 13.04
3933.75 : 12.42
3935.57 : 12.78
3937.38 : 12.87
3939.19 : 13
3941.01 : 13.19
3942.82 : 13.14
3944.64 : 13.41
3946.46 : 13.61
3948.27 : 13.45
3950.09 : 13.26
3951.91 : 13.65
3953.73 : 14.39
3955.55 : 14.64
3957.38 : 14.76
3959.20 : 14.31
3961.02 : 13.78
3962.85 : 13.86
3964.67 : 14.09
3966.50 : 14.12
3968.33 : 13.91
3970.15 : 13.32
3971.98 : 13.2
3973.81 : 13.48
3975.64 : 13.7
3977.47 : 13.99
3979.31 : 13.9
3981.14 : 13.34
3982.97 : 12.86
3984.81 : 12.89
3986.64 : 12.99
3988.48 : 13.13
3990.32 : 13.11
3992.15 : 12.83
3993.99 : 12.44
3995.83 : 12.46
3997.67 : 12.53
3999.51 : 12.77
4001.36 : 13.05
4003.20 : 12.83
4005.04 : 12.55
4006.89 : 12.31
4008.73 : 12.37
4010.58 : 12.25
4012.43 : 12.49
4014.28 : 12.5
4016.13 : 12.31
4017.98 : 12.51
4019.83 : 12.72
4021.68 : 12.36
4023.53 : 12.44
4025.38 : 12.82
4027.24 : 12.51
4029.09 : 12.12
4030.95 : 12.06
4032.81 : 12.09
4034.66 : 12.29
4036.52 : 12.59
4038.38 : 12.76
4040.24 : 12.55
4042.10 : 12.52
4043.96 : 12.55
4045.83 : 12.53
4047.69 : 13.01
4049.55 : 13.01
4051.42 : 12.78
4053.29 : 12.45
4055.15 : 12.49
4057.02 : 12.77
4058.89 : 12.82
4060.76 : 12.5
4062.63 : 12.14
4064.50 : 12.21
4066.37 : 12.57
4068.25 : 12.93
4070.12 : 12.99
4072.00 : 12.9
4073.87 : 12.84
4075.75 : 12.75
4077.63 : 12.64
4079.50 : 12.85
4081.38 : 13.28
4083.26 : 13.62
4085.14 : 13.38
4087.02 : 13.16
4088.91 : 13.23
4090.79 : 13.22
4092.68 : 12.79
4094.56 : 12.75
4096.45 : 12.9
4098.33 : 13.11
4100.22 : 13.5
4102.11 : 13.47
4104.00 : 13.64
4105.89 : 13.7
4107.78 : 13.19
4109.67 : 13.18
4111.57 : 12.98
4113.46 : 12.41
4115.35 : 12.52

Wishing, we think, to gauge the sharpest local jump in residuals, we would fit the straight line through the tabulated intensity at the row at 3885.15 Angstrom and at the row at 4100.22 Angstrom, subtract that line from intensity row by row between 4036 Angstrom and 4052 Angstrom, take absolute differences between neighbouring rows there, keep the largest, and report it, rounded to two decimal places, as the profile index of 0.49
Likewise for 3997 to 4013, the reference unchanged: 0.29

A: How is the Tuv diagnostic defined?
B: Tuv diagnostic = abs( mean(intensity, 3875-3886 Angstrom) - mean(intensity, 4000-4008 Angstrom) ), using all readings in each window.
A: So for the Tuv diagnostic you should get 2.4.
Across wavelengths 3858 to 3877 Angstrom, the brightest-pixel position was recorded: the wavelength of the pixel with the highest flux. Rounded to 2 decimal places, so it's 3869.08 Angstrom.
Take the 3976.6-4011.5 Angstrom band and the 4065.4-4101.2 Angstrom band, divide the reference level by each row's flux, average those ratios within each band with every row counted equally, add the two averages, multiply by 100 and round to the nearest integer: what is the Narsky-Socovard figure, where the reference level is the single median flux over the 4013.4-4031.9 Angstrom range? 193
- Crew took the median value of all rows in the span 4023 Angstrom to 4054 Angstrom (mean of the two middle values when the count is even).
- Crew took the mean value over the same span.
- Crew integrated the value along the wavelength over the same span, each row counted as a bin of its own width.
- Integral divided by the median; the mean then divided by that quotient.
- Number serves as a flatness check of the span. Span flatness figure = 0.40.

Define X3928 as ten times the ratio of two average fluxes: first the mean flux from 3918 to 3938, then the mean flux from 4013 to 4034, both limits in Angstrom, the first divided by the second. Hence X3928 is 10.8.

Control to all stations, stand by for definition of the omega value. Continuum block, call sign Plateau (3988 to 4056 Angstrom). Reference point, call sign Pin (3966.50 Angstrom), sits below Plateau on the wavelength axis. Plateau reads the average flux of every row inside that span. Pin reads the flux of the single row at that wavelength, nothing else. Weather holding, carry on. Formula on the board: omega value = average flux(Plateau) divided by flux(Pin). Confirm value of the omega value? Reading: 0.890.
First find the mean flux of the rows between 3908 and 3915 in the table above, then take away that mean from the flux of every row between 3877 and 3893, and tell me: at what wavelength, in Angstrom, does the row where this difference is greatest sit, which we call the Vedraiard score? 3890.52 Angstrom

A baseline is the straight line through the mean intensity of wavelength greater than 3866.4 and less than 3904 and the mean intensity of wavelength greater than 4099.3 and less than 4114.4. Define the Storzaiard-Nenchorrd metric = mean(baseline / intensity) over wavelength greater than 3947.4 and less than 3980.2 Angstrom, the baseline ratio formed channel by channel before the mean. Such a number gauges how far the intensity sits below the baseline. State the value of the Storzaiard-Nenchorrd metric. 1.05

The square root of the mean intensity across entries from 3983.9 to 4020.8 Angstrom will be 3.56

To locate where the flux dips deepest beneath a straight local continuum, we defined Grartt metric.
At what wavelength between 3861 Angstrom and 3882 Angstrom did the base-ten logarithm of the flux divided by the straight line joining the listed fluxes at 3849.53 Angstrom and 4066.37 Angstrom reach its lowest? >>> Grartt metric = 3881.57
